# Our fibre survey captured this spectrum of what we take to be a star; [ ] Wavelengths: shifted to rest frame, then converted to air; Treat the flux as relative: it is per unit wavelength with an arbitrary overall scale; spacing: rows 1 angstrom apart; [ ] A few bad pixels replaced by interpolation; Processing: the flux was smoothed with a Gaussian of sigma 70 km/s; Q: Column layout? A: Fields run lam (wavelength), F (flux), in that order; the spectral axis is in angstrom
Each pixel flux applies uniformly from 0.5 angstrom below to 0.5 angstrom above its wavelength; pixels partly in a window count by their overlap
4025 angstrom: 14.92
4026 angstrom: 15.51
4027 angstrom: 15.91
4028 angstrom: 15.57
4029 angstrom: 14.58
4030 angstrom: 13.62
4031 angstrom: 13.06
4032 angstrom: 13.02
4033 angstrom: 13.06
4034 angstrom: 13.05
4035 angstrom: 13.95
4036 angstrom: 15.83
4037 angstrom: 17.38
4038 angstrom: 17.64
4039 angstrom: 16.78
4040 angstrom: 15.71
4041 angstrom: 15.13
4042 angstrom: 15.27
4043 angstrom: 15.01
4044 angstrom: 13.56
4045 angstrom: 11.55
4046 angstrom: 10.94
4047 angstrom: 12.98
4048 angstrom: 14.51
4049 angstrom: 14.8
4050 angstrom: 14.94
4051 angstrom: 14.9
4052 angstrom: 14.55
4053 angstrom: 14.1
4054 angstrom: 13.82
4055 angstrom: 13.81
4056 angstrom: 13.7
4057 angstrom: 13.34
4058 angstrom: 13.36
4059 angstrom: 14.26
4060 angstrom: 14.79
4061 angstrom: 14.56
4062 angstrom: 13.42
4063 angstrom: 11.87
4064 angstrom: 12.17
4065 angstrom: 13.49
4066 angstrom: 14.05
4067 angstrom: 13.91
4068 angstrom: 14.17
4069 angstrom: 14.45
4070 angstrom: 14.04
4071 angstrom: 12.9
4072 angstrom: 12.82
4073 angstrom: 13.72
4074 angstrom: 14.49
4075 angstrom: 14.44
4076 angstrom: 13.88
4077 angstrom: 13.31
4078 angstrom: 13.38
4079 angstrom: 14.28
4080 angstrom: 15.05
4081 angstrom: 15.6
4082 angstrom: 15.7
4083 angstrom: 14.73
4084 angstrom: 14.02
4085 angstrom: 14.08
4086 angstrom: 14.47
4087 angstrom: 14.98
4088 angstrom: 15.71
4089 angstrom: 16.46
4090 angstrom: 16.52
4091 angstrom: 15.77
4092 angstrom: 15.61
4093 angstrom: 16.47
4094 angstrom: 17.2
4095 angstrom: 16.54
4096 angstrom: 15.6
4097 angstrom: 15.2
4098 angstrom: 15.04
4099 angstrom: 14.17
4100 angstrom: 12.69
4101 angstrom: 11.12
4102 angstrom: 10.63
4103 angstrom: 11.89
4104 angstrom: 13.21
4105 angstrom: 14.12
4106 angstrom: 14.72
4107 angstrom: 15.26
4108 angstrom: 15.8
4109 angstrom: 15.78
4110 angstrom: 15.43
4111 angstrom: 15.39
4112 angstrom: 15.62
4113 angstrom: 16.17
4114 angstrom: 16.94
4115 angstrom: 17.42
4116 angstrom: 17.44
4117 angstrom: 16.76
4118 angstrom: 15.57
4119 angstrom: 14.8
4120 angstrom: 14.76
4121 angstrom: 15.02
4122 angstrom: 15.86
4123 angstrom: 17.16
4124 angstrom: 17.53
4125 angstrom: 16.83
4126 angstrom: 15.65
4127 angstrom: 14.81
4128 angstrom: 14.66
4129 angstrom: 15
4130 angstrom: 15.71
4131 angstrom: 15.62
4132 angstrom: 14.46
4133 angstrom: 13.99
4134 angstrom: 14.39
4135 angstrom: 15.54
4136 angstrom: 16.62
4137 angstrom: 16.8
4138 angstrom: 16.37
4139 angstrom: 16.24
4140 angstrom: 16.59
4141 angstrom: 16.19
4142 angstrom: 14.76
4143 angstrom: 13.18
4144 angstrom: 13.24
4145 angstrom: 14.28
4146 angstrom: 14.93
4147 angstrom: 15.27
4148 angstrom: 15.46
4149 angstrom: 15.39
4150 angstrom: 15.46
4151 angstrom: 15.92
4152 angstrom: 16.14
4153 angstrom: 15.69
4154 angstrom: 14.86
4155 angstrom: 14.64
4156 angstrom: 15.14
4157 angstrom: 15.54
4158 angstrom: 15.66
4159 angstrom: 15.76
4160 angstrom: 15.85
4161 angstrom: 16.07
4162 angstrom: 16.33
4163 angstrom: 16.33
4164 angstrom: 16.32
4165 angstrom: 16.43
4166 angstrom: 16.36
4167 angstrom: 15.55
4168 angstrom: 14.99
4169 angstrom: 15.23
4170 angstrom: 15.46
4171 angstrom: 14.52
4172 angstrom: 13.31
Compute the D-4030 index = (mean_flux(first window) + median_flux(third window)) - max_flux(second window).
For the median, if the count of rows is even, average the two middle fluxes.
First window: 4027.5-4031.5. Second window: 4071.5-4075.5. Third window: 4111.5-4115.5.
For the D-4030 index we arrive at 16.3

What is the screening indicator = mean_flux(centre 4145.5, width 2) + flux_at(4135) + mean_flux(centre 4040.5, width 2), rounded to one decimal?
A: 45.6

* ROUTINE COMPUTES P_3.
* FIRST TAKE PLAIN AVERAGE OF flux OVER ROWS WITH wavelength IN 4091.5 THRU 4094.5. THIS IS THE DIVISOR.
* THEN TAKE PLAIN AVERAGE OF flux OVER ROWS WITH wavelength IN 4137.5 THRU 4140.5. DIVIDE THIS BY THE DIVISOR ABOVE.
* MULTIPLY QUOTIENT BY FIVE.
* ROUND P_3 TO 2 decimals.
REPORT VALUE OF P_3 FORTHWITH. 4.99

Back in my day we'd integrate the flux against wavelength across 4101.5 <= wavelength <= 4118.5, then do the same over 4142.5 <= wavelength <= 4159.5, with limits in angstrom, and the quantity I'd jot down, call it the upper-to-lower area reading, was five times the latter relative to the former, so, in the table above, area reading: 4.97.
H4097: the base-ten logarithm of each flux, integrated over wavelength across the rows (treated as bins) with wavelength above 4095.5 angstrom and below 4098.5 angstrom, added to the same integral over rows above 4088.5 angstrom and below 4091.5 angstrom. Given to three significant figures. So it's 7.18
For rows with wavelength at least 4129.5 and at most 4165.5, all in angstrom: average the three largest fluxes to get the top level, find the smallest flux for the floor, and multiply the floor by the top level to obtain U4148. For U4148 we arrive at 220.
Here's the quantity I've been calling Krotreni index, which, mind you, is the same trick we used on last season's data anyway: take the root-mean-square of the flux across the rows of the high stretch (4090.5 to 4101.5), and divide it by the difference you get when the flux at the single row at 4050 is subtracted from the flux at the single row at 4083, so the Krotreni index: -72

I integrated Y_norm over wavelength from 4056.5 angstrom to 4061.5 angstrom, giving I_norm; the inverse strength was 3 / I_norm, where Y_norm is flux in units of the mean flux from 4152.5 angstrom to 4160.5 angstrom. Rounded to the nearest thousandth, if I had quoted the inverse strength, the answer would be 0.657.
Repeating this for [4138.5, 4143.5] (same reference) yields 0.600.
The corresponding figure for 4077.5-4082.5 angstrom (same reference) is 0.624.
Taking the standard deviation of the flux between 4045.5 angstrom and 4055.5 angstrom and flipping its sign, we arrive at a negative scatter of -1.2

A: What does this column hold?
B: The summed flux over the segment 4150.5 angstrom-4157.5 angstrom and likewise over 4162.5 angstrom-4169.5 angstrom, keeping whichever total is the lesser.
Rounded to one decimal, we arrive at 107.9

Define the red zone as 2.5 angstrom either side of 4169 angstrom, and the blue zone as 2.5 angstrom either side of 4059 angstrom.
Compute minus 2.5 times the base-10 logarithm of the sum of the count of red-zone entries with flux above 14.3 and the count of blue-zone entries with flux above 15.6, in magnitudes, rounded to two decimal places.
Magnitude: -1.75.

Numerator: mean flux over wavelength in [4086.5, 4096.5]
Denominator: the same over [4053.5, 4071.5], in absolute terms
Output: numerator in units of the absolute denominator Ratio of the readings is 1.18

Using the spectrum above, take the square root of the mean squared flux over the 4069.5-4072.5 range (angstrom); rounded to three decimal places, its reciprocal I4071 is 0.075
